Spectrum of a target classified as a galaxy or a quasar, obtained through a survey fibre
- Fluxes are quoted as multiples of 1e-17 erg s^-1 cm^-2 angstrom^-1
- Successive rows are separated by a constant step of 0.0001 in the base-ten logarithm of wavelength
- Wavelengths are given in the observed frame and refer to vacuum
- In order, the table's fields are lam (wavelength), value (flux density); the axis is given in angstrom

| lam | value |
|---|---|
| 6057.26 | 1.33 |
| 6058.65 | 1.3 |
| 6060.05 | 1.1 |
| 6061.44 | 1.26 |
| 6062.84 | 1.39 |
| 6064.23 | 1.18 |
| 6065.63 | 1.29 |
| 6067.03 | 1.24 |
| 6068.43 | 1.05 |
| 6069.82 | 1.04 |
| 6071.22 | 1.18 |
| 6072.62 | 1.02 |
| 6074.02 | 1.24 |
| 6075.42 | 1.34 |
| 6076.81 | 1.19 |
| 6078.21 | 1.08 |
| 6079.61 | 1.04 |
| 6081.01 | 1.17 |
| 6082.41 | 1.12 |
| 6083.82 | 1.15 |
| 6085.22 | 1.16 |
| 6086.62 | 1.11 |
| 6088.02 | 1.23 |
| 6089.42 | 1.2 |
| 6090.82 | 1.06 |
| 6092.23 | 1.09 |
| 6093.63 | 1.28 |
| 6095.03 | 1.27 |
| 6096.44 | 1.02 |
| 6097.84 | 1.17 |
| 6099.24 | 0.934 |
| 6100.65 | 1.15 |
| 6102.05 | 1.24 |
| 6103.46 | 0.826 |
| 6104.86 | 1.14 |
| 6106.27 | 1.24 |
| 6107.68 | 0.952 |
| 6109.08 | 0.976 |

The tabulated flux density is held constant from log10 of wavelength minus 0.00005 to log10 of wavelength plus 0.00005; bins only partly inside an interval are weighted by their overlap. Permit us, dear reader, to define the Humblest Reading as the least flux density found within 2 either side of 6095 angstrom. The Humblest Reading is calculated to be 1.02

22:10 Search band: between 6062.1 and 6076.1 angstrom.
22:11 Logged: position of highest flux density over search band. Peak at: 6062.84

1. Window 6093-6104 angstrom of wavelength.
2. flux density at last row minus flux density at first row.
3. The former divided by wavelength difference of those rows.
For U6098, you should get -0.05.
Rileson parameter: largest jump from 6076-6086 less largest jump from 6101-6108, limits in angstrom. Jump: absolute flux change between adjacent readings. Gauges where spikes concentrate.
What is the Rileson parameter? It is -0.28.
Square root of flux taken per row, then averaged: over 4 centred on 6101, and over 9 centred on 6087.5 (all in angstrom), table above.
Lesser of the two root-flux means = 1.05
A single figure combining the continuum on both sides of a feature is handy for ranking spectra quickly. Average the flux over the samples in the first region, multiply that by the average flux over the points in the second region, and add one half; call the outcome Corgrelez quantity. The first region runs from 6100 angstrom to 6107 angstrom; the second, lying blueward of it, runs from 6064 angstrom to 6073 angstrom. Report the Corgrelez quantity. 1.78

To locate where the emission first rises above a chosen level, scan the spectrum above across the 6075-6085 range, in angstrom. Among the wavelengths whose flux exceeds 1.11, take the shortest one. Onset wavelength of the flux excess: 6075.42 angstrom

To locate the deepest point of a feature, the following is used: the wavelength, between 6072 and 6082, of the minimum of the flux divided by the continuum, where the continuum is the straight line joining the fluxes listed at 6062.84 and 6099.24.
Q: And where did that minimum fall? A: 6072.62 angstrom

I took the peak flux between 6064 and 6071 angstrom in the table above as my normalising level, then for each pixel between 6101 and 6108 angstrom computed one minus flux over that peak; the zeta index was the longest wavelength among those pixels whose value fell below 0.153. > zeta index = 6106.27 angstrom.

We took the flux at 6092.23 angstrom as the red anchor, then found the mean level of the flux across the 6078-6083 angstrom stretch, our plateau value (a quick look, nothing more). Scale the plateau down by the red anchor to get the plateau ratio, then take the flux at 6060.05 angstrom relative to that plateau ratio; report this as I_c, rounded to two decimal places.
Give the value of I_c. 1.09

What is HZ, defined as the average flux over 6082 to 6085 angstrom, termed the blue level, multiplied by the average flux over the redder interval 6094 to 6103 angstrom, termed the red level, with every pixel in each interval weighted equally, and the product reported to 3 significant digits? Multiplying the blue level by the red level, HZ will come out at 1.28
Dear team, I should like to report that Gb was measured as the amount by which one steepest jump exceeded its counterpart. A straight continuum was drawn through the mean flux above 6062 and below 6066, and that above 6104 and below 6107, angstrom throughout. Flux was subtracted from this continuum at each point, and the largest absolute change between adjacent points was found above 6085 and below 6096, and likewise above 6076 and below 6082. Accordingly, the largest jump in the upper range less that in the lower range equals 0.06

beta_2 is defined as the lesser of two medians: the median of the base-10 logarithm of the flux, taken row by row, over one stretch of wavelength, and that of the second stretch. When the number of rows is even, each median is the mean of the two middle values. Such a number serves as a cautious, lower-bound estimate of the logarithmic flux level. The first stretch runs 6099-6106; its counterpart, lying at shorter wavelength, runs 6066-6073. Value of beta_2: 0.021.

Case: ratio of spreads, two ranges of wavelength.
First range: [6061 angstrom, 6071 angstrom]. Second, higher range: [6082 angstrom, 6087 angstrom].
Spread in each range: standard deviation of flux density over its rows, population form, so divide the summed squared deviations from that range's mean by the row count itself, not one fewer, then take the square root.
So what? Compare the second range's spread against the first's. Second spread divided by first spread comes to 0.2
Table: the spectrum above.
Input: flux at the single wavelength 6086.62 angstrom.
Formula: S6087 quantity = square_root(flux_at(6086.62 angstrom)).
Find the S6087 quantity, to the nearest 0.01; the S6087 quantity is 1.05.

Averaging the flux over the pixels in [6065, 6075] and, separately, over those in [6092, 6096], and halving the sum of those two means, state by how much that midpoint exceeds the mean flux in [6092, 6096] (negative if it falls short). -0.03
